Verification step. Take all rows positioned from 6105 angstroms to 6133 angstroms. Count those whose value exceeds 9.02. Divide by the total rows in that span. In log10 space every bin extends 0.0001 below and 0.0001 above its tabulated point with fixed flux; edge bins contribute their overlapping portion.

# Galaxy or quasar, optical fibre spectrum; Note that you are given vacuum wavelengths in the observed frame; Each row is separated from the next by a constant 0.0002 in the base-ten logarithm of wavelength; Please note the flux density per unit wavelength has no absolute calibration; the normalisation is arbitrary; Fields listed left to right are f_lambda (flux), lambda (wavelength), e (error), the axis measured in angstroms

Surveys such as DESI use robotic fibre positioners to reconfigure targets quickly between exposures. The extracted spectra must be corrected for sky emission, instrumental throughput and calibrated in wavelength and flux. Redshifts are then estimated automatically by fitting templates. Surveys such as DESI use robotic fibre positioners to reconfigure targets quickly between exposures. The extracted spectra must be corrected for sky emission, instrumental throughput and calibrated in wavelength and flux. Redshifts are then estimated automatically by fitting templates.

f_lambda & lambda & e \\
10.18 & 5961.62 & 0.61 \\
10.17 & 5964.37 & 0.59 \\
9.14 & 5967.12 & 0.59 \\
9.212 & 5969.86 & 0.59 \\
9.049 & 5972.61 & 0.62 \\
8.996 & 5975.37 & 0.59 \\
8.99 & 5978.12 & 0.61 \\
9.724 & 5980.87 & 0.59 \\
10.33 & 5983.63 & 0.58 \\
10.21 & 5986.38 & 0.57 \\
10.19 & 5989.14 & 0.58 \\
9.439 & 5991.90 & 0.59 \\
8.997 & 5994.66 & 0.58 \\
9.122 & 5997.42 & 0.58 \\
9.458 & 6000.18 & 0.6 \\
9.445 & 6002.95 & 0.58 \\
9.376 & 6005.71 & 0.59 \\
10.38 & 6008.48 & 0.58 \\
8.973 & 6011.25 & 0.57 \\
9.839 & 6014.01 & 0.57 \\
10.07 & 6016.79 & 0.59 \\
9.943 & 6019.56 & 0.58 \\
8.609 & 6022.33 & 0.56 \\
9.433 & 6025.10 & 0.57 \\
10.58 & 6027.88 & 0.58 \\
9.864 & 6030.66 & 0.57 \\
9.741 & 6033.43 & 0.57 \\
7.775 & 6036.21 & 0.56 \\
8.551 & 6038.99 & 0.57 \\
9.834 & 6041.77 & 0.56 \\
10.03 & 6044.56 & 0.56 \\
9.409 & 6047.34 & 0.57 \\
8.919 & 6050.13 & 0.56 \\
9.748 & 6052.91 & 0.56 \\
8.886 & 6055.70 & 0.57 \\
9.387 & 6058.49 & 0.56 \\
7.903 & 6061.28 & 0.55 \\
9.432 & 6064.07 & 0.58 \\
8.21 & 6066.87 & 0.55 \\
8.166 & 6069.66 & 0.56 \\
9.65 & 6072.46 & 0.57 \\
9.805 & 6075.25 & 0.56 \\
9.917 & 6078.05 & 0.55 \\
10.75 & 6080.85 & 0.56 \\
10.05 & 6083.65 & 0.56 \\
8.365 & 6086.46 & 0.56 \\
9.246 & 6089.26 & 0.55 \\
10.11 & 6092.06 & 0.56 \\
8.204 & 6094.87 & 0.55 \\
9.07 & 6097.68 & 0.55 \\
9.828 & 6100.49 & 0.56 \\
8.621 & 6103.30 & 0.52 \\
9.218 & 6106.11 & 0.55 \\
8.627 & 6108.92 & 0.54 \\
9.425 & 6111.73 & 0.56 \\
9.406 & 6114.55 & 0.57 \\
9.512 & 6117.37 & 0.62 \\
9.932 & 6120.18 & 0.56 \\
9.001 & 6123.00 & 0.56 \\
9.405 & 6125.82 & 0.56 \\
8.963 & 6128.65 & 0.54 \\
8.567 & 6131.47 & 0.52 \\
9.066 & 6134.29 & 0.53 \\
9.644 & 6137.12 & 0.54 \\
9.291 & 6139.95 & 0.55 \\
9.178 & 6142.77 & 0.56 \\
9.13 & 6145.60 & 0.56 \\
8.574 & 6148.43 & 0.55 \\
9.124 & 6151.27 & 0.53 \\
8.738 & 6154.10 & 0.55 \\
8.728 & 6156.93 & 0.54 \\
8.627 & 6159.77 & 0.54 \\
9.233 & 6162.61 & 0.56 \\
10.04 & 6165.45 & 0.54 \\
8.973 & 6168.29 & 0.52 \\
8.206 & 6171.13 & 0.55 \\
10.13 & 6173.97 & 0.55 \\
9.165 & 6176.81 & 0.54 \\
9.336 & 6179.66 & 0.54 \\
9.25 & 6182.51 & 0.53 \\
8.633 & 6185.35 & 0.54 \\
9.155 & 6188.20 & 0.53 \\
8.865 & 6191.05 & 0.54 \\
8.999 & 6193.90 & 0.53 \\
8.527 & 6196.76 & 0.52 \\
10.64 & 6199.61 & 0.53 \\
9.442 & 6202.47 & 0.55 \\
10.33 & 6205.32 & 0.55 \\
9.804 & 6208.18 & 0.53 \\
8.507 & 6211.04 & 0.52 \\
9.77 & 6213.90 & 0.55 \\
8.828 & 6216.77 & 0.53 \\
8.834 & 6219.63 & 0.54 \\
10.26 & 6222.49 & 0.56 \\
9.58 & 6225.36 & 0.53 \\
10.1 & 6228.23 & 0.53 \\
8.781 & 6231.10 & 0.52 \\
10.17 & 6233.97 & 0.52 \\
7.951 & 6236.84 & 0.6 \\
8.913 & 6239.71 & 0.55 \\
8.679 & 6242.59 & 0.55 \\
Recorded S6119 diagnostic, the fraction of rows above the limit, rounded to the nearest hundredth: 0.60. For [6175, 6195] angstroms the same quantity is 0.57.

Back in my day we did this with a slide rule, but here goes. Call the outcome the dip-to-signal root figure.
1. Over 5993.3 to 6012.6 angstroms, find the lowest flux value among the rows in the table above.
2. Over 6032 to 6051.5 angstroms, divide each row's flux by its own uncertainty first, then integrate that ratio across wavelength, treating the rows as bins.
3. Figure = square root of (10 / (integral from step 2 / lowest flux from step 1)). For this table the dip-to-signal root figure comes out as 0.532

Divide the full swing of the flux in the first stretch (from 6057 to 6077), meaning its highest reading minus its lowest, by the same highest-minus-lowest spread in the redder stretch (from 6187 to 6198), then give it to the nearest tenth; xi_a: 3.0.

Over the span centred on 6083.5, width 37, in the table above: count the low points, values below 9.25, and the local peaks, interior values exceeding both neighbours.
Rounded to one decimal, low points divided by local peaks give 3.0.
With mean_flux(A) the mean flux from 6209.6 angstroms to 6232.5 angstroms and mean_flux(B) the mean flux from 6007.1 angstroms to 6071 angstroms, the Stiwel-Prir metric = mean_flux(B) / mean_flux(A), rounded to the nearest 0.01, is 1.00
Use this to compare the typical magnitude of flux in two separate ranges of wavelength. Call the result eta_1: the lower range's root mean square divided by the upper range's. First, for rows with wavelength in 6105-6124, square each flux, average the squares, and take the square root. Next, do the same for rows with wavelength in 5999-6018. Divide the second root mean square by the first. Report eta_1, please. 1.04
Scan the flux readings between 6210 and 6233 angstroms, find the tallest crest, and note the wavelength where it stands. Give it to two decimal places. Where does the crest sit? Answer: 6222.49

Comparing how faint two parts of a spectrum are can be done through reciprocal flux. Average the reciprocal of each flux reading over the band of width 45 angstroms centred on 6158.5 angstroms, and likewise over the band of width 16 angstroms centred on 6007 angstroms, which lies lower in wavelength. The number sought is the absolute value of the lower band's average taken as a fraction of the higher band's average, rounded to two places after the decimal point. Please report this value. 0.95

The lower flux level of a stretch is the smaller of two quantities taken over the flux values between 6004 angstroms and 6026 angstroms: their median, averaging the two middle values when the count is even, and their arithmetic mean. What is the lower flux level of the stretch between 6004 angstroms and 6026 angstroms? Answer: 9.58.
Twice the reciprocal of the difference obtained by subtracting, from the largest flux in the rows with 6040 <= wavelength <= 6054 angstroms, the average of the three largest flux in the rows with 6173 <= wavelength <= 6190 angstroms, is 4.4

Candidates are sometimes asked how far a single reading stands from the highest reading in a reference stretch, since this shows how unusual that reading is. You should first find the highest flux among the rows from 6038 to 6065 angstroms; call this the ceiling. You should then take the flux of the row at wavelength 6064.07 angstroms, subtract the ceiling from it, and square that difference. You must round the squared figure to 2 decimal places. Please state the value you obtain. 0.36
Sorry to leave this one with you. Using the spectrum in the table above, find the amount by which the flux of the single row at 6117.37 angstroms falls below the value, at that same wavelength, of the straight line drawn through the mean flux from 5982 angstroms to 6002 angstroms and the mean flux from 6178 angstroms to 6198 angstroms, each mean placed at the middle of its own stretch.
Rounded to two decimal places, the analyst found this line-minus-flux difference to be -0.29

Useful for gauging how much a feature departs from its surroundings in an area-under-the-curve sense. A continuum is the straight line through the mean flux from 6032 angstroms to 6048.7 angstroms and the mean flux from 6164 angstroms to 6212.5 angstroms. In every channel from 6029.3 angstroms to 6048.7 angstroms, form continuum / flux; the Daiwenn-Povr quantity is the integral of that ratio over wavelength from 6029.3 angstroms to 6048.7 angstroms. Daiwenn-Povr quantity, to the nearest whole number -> 19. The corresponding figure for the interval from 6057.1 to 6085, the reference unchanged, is 28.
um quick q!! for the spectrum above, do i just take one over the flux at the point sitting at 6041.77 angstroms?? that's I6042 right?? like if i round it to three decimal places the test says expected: 0.102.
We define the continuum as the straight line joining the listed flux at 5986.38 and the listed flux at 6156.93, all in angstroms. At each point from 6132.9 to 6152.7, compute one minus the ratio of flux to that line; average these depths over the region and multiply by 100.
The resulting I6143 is -3.3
